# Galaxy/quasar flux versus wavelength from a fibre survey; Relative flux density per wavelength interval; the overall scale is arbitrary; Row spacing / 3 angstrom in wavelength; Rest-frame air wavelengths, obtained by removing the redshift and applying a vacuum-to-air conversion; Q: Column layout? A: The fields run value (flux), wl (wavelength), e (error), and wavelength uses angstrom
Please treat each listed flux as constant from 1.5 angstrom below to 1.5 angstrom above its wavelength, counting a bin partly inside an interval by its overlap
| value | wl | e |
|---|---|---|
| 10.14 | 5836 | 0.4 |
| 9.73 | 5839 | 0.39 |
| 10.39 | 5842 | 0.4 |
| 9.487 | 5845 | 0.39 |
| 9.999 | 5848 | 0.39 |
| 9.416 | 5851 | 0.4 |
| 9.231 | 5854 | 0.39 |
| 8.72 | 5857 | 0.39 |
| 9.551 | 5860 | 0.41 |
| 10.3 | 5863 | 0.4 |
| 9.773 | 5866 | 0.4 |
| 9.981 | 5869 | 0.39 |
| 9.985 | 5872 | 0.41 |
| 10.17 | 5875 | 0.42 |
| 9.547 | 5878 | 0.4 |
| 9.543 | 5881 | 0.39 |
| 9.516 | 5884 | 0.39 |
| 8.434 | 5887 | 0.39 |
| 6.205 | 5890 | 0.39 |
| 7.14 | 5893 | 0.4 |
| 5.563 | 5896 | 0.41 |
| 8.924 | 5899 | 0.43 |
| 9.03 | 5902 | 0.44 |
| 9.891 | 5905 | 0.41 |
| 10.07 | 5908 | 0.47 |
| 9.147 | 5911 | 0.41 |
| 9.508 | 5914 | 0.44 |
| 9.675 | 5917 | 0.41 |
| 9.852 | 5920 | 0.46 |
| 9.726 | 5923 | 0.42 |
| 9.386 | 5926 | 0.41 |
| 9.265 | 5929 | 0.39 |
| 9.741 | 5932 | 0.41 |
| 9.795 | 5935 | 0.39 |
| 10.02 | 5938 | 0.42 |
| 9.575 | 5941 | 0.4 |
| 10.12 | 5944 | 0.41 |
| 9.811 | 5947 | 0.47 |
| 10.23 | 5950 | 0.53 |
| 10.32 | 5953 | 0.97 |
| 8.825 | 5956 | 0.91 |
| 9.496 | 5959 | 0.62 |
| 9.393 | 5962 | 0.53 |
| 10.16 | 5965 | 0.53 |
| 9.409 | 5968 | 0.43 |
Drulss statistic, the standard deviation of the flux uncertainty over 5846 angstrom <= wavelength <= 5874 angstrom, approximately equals 0.008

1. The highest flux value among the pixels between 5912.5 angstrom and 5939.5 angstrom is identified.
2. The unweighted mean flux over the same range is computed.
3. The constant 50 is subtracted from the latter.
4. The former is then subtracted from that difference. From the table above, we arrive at -50.4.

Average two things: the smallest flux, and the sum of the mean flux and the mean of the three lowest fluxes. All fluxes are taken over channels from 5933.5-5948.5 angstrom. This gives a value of 14.6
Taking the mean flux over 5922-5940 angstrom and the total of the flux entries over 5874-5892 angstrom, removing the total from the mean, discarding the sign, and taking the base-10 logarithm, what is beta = 1.641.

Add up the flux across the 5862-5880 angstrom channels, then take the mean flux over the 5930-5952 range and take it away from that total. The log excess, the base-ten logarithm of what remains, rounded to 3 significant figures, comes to 1.70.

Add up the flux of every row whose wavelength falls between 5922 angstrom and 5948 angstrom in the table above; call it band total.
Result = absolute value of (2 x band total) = 174.9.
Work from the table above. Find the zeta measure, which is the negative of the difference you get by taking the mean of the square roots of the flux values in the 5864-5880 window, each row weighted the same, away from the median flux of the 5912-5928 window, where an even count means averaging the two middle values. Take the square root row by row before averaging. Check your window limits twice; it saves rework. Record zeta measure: -6.53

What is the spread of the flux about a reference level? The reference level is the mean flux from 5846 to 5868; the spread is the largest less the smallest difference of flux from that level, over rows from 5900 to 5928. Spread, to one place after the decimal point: 1.0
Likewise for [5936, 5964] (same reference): 1.5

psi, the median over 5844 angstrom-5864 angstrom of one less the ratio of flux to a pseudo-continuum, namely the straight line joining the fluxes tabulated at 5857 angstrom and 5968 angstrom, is -0.093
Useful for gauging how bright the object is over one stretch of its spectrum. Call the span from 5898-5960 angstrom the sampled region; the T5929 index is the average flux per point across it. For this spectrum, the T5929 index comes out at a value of 9.6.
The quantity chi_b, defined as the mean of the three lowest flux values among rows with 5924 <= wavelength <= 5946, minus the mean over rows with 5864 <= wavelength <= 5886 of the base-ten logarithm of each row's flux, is 8.42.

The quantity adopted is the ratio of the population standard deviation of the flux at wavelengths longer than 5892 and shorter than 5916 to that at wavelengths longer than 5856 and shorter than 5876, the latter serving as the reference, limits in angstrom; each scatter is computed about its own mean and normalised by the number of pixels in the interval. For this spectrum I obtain 2.94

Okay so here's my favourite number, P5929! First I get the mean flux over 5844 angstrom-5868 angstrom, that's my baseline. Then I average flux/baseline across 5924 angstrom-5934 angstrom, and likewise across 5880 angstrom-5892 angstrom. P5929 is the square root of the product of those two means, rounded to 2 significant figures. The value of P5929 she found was 0.93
